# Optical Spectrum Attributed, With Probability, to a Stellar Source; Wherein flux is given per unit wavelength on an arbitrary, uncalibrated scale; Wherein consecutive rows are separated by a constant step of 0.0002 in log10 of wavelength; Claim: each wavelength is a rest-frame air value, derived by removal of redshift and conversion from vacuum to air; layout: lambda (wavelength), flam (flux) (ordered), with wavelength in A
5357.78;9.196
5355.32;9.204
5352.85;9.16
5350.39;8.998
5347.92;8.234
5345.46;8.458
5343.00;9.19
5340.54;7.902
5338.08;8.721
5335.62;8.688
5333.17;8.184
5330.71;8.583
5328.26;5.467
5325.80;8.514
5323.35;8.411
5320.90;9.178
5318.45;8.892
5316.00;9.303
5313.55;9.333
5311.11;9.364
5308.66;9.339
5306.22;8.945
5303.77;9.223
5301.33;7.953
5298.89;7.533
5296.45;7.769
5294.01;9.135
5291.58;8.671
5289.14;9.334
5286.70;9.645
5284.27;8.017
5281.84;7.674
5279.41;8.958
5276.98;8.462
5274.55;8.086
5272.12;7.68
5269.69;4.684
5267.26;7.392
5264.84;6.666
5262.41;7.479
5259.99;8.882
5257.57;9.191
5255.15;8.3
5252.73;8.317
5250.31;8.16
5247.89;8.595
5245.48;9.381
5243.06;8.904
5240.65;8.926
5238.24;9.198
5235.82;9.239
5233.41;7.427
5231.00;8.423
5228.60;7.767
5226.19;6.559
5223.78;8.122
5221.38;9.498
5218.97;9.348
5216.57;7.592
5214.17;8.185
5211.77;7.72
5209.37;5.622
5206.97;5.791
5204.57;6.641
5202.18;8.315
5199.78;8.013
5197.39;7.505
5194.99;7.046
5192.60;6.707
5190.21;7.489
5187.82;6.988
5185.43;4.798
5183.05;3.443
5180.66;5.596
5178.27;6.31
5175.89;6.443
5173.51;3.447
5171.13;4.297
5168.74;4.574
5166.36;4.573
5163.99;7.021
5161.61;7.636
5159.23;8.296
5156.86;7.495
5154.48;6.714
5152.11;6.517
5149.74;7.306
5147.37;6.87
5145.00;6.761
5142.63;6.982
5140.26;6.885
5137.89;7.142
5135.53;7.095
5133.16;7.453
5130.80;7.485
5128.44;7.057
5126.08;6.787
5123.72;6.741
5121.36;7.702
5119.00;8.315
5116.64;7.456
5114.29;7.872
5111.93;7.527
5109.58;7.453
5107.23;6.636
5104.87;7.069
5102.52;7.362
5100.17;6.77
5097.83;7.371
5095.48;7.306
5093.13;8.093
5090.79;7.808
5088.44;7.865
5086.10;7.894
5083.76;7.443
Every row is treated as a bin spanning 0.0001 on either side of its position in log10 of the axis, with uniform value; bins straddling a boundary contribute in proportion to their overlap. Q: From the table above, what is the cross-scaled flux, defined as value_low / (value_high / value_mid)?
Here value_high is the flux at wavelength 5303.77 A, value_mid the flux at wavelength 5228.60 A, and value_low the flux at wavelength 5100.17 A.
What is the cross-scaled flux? 5.7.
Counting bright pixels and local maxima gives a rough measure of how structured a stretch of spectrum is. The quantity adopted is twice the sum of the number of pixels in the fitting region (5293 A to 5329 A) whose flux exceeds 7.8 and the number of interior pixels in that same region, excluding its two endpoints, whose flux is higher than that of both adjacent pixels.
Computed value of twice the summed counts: 32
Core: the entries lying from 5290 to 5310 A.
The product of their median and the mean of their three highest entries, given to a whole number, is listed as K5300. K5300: 81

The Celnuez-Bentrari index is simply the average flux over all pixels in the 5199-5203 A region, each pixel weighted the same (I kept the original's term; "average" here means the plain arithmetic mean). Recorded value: 8.2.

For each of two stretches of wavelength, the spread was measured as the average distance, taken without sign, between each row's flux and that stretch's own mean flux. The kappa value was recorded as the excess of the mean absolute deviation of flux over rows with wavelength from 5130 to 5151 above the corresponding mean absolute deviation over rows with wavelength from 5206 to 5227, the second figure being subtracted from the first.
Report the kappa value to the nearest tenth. -0.9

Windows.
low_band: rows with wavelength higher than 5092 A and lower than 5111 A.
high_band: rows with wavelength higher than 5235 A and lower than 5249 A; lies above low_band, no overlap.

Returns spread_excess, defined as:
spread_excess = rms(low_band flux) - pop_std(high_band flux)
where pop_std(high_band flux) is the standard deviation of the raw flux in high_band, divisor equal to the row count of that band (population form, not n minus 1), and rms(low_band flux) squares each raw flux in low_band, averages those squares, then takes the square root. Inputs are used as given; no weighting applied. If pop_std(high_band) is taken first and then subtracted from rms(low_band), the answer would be 7.0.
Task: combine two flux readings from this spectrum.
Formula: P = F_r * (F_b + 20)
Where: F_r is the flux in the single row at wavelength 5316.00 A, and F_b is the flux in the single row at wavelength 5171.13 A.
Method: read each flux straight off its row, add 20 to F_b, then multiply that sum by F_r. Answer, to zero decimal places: 226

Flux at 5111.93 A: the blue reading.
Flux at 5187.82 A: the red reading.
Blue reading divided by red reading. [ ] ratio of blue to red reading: 1.08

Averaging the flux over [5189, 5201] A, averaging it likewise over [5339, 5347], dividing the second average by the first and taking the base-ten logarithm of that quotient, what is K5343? 0.06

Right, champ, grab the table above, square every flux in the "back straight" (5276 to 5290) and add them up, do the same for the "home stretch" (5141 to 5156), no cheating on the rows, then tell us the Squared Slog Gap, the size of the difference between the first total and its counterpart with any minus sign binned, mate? 173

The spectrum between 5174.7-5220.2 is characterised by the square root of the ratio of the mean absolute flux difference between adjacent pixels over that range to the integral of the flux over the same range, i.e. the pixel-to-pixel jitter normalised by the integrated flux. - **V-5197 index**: 0.055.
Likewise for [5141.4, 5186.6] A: 0.056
